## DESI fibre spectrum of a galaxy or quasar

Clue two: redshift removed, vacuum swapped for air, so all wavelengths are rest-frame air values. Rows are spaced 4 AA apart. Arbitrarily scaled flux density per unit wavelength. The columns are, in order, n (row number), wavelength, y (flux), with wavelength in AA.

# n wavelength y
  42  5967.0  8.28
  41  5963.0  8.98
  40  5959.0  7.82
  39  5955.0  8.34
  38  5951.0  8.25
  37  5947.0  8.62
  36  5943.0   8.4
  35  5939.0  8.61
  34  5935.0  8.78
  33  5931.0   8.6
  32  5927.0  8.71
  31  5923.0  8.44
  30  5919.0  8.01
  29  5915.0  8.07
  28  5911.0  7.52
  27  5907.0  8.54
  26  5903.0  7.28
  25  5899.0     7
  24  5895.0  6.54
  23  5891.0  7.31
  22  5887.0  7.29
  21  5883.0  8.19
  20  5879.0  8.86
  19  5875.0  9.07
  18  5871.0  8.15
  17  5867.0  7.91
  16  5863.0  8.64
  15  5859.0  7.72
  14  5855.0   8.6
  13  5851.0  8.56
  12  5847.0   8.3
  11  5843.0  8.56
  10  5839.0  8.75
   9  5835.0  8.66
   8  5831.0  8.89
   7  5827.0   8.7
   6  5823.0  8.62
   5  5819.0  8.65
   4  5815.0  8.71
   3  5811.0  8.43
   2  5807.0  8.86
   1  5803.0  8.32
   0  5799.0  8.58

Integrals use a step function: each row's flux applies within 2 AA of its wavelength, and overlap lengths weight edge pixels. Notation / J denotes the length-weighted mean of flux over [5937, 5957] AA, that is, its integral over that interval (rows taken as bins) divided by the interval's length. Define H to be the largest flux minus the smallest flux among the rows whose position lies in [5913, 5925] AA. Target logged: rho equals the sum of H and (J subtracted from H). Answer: -7.6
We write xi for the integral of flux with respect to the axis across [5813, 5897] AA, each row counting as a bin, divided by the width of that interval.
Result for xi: 8.32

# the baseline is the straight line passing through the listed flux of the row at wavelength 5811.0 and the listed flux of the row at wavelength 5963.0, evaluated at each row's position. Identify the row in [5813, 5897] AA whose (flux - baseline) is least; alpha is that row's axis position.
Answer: 5895.0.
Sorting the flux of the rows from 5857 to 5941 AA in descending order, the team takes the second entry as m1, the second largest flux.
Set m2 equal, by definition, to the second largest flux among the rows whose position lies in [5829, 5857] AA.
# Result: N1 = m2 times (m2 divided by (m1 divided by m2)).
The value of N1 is 76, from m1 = 8.86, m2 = 8.75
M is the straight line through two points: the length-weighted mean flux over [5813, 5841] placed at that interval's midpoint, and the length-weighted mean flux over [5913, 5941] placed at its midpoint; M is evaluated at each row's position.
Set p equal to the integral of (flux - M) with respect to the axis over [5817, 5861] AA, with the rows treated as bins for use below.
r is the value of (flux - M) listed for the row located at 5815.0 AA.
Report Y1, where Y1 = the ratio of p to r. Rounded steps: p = -6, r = -0.03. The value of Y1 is 188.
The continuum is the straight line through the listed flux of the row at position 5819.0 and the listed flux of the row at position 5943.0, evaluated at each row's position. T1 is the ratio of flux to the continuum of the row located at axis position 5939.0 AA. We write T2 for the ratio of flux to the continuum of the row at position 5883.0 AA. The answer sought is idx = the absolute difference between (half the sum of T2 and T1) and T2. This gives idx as 0.031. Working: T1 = 1.02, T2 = 0.96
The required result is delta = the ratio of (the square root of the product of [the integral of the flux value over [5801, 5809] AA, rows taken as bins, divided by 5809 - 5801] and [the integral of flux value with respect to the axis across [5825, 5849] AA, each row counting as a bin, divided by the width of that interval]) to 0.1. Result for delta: 86.2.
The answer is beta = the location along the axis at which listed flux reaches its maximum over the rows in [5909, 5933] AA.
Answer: 5927.0 AA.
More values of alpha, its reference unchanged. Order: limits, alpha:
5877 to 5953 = 5895.0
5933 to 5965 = 5959.0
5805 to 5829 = 5811.0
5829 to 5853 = 5847.0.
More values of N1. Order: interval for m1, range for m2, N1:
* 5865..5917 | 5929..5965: 76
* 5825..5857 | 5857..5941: 79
